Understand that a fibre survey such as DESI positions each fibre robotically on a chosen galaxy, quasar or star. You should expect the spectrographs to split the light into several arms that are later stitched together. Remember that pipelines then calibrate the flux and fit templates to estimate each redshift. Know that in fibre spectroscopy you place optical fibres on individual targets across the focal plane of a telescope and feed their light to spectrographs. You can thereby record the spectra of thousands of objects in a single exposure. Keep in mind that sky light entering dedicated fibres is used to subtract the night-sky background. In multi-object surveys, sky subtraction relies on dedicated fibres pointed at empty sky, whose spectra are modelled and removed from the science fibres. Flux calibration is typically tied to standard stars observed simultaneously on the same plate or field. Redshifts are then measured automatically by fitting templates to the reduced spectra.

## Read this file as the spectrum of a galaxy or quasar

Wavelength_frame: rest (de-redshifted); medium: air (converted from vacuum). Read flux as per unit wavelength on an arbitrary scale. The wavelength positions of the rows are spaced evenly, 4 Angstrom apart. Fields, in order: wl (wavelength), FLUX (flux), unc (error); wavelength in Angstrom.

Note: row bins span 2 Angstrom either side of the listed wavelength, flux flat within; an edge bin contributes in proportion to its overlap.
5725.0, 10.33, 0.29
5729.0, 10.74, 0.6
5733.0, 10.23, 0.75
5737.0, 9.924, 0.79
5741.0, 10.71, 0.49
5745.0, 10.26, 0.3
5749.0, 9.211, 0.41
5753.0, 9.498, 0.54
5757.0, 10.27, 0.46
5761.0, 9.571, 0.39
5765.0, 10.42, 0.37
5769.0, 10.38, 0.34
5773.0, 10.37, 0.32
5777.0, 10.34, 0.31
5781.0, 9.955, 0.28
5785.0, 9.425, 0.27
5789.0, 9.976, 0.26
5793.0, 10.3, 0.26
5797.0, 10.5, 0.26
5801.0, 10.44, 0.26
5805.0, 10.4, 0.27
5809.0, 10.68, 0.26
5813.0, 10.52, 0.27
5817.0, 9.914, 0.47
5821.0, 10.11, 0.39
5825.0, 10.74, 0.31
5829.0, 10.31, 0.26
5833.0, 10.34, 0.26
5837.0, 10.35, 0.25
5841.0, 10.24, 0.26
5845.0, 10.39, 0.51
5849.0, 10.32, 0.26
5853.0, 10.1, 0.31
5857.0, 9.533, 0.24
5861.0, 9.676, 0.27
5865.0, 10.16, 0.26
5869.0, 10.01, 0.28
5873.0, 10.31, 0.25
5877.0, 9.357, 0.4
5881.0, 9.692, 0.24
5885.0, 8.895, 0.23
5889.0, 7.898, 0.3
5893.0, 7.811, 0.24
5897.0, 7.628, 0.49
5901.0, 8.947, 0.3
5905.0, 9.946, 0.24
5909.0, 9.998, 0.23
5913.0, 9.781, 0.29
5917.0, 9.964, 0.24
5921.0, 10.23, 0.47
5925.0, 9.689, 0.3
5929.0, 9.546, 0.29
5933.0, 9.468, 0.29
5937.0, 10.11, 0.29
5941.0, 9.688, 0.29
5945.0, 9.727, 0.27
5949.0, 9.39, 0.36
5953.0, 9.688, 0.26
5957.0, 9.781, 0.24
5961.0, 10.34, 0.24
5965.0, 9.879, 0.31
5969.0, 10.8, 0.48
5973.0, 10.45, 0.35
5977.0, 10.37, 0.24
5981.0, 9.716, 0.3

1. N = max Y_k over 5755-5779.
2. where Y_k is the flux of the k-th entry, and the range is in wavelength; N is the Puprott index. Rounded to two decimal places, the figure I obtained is 10.42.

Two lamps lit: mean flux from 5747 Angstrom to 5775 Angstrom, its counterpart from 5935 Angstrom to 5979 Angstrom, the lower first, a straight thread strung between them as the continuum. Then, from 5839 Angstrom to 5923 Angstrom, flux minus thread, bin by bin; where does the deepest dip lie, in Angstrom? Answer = 5897.0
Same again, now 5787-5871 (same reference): 5857.0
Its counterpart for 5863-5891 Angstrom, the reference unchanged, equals 5889.0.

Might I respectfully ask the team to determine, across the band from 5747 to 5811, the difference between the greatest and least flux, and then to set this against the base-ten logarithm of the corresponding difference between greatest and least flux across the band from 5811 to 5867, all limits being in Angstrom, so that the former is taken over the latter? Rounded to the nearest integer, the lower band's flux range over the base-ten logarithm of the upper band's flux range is 18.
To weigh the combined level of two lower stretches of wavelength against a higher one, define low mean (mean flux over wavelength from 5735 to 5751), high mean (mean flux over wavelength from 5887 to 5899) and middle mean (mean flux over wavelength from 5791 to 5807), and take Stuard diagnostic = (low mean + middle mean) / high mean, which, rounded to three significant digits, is 2.63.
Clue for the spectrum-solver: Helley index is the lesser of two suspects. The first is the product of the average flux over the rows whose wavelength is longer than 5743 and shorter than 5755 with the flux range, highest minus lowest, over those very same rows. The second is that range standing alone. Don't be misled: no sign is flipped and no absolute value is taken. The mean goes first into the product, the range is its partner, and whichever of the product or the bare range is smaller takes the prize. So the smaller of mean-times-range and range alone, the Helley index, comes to 1.05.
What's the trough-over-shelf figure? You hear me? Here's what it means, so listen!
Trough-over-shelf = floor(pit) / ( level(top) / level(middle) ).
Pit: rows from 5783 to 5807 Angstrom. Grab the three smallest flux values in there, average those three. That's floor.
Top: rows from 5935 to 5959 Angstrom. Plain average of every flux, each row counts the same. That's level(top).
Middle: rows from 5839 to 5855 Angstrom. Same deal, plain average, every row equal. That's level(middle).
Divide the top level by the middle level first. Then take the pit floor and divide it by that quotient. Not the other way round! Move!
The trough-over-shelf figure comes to 10.4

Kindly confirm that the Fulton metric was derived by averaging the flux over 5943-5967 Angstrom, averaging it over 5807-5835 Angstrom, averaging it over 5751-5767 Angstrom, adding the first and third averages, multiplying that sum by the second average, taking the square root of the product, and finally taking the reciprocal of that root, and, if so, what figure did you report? 0.0699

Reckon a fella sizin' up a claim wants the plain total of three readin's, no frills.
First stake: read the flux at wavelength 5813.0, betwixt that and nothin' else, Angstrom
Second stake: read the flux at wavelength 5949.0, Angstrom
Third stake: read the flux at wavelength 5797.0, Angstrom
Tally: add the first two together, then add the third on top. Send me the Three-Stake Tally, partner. 30.4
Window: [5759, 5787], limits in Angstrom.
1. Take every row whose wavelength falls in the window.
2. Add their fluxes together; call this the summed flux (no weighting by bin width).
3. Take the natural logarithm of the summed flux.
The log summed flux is 4.255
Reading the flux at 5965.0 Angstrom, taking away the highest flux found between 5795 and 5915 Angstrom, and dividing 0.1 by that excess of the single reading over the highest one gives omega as -0.12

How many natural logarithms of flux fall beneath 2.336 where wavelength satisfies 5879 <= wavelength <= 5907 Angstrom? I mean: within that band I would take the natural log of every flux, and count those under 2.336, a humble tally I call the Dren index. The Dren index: 7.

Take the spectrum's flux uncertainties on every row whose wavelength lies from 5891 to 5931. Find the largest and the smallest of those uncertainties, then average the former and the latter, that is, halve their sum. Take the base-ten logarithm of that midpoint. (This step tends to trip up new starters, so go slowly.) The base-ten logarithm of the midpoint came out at -0.444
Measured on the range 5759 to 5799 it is -0.488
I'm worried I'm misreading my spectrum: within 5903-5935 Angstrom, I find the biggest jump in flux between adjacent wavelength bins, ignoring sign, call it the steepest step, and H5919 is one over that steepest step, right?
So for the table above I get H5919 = 1.85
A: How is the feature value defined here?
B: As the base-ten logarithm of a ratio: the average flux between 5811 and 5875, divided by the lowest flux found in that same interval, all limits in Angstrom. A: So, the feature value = 0.029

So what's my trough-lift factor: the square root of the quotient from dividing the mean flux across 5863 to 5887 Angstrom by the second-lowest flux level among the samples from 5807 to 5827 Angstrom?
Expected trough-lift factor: 0.98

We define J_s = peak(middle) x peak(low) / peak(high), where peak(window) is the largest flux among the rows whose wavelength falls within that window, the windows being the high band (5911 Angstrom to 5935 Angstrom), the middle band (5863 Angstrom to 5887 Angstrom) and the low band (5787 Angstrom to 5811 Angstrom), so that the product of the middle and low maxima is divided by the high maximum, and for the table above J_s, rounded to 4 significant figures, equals 10.76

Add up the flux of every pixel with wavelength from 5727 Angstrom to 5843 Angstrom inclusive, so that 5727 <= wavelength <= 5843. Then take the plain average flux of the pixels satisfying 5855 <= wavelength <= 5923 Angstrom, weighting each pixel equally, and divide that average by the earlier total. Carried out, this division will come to 0.032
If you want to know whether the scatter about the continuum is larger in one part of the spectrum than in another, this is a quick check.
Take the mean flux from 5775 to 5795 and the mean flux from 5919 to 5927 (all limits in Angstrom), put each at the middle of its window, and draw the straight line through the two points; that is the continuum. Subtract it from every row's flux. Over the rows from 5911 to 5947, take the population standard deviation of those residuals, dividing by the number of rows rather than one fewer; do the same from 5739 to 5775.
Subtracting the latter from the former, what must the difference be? -0.2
